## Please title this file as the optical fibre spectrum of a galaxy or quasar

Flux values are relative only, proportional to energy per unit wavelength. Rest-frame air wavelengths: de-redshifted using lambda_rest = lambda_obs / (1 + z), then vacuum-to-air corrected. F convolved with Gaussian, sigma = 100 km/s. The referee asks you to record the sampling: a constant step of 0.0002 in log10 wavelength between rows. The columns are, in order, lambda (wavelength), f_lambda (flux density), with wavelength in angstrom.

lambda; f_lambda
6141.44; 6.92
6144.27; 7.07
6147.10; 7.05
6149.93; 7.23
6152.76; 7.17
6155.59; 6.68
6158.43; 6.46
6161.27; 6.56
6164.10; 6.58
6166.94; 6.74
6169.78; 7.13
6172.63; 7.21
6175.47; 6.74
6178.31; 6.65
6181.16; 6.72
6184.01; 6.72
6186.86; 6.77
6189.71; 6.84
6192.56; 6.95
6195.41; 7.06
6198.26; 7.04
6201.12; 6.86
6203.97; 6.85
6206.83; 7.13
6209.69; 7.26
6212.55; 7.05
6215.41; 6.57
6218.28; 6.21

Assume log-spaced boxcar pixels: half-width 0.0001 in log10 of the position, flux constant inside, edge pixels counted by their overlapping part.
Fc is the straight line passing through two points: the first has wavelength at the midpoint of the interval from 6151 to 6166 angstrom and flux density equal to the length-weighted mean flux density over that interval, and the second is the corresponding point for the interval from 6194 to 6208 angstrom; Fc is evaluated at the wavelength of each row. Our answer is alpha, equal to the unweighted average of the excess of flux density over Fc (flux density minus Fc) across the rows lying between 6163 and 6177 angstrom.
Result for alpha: 0.10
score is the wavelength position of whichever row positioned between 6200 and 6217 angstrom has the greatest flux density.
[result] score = 6209.69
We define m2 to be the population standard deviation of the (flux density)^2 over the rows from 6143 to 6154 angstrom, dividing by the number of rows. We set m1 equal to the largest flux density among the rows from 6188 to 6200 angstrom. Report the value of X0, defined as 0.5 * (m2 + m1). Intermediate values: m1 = 7.06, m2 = 1.0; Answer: 4.1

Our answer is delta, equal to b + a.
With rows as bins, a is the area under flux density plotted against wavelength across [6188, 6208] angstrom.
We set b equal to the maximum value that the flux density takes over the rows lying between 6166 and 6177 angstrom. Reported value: 146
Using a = 139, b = 7.21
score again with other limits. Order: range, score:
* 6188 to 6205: 6195.41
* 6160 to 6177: 6172.63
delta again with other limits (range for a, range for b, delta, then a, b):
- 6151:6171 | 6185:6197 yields 142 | 135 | 7.06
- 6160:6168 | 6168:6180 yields 60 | 53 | 7.21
